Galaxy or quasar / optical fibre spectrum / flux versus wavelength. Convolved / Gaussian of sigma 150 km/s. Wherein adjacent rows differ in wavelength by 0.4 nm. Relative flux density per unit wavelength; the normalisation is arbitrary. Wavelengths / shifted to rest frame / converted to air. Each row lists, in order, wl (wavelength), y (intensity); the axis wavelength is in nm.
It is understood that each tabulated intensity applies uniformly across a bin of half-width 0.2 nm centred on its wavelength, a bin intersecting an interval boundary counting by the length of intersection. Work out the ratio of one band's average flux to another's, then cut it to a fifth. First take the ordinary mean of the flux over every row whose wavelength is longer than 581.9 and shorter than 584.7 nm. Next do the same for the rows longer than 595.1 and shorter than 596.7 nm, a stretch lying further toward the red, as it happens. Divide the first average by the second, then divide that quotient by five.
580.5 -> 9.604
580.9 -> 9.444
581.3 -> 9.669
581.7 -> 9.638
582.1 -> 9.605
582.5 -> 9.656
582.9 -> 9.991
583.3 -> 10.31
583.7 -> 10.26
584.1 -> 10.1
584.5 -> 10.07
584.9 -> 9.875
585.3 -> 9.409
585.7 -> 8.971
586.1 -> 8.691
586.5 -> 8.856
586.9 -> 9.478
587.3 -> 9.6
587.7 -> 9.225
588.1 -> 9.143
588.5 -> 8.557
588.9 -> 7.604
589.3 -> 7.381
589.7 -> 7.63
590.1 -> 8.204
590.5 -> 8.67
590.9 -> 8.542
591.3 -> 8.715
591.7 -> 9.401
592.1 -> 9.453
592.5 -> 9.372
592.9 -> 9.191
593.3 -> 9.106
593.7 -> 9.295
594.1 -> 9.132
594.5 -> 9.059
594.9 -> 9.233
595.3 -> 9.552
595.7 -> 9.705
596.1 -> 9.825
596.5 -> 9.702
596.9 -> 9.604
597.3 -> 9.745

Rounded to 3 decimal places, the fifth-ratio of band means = 0.206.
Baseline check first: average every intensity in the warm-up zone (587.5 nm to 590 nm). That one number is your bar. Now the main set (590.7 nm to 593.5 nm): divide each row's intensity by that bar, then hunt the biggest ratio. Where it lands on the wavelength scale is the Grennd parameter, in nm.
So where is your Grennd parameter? 592.1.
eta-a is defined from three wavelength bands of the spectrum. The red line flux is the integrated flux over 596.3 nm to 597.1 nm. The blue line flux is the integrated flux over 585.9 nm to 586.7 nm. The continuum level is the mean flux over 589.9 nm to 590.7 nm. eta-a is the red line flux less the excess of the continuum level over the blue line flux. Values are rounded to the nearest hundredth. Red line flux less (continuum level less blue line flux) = 6.30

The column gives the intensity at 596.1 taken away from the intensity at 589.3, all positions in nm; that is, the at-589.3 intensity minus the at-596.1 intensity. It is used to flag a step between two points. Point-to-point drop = -2.4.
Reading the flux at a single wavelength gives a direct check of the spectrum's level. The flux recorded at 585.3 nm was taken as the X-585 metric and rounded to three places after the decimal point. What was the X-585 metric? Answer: 9.409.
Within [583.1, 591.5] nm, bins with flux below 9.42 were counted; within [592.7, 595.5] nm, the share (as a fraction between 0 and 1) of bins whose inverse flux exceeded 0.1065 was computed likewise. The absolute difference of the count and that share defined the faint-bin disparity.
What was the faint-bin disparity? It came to 13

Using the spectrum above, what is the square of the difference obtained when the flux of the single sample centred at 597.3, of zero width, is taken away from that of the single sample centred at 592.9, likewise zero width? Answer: 0.31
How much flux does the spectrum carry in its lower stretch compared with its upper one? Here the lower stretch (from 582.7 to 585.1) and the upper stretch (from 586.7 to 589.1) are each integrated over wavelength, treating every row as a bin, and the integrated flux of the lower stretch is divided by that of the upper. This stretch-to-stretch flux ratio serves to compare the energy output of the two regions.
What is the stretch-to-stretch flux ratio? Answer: 1.13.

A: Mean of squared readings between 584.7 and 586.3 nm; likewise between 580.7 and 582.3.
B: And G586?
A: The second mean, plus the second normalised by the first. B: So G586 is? 93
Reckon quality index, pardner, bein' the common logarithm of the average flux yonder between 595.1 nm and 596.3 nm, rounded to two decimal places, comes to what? 0.99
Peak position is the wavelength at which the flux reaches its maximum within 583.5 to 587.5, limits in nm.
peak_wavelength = 583.7 nm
